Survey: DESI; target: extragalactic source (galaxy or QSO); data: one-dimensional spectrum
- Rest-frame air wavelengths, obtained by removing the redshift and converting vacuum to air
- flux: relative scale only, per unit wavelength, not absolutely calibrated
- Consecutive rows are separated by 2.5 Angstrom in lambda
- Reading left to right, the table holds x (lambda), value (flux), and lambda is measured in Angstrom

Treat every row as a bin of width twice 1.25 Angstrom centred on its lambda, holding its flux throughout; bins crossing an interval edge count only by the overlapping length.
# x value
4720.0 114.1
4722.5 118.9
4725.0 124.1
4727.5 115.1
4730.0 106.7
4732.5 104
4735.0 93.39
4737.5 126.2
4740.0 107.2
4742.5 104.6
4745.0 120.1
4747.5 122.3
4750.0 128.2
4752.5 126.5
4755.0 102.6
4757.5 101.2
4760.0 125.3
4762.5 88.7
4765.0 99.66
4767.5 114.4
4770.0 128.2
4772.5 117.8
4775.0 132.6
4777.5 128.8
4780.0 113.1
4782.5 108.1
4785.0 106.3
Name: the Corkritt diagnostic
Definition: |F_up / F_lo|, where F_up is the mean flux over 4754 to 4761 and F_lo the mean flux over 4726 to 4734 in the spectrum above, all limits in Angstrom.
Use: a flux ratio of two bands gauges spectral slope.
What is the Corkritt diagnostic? 1.01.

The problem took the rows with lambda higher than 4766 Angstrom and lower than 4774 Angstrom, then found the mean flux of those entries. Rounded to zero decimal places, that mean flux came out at 120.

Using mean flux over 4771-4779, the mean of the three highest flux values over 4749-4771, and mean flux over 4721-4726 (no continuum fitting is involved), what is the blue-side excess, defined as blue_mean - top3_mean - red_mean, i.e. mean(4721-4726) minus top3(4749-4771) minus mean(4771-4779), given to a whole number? -133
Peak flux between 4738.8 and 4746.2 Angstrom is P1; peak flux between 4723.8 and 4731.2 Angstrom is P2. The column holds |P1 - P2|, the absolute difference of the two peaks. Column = 4.0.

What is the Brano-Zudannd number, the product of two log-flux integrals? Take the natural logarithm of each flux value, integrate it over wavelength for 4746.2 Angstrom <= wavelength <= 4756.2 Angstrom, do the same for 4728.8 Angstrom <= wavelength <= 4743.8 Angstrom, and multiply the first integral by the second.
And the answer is 3350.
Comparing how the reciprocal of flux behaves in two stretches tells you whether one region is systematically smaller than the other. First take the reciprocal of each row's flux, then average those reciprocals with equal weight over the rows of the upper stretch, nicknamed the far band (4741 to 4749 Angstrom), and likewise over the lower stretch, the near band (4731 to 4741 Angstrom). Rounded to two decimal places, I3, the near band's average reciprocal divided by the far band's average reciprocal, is 1.08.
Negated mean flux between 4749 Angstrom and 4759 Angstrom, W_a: -115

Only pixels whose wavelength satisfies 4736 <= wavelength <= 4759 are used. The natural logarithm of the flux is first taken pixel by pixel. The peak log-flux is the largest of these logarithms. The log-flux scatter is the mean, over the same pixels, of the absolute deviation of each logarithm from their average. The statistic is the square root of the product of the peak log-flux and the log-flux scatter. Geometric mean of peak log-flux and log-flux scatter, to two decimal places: 0.66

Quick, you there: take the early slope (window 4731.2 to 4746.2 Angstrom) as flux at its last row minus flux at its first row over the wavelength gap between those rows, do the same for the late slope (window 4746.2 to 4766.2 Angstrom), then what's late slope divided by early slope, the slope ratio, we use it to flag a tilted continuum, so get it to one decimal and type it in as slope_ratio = -1.0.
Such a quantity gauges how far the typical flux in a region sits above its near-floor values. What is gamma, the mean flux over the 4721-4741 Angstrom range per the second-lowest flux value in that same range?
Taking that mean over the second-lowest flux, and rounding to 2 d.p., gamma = 1.08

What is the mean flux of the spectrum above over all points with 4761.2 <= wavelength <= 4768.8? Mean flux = 101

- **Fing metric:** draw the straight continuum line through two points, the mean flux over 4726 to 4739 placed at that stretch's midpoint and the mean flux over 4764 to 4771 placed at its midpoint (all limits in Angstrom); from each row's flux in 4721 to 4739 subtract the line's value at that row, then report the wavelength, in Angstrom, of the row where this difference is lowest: 4735.0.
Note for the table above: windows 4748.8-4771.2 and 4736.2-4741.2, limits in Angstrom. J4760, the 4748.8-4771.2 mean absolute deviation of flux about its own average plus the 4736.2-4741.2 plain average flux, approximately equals 130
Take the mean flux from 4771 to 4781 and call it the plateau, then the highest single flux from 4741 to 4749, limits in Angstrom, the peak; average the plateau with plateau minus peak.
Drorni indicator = 62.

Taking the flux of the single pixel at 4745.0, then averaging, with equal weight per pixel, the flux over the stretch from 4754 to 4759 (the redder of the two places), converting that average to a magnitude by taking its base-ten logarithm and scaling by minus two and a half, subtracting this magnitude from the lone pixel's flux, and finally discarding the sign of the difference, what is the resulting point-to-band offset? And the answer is 125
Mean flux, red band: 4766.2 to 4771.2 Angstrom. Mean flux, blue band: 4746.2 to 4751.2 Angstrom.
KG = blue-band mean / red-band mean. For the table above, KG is 1.03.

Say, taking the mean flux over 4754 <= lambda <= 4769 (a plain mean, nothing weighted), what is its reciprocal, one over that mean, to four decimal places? 0.0095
